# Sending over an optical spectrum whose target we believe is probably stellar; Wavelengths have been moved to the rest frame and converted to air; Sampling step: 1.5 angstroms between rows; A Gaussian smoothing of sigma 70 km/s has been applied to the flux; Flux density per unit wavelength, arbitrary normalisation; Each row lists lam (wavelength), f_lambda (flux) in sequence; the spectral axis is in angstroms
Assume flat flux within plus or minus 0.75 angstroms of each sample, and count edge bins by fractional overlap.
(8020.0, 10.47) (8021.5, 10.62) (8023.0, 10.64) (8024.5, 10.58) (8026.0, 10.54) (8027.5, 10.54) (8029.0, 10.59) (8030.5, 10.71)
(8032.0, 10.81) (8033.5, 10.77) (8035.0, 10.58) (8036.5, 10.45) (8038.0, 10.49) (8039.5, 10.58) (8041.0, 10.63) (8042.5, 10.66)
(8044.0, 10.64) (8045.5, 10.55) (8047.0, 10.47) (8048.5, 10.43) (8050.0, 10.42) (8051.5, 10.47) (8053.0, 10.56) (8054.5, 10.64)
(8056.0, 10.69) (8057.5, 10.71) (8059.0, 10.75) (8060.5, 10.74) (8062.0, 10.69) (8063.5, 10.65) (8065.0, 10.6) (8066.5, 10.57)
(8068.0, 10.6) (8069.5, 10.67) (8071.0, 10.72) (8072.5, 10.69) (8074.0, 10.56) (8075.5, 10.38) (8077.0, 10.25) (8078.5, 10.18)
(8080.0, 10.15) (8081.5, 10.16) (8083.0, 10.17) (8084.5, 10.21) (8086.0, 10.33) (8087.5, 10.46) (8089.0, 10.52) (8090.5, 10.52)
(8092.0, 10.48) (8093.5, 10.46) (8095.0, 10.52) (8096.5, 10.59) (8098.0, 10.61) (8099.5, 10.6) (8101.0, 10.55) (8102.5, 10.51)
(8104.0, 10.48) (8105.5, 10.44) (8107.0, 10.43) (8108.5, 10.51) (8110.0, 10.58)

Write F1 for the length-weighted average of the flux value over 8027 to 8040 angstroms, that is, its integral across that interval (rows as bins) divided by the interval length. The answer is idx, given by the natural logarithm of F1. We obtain 2.36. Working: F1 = 10.62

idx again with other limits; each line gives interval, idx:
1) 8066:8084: 2.34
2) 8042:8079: 2.36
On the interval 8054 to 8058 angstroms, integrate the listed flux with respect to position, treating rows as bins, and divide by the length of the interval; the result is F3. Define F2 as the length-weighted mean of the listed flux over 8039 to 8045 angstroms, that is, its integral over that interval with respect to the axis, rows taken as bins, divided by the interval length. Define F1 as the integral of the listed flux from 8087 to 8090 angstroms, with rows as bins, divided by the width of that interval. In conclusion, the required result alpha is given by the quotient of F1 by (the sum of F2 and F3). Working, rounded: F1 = 10.5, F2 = 10.6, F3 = 10.7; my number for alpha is 0.493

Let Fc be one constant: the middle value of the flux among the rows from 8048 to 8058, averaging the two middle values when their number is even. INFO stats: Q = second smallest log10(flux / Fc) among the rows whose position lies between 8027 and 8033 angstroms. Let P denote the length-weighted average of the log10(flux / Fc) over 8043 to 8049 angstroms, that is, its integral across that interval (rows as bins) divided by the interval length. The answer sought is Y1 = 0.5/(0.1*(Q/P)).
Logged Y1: -5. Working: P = -0.0012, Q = 0.0012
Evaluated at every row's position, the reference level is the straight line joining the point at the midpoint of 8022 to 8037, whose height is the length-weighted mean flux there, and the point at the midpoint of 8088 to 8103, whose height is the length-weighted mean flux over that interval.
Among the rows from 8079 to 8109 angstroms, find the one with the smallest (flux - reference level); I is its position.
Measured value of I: 8080.0 angstroms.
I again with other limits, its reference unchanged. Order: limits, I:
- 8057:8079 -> 8078.5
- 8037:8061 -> 8050.0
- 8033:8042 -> 8036.5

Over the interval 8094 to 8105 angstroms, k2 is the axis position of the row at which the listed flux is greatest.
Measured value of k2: 8098.0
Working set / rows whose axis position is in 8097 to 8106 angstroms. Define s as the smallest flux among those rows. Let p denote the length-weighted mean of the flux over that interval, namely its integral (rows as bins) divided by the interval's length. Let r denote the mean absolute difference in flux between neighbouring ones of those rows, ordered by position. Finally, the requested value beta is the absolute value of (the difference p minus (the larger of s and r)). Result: 0.10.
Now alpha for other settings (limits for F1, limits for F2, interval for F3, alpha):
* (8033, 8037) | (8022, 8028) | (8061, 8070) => 0.500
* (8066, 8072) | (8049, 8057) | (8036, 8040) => 0.505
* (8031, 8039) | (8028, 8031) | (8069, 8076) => 0.500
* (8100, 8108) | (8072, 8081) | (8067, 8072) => 0.499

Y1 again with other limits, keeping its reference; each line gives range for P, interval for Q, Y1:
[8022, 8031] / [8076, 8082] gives 0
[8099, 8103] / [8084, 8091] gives 0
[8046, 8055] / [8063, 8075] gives -32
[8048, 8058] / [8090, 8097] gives 0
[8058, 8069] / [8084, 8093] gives -2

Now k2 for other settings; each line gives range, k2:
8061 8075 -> 8071.0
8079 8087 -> 8086.0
